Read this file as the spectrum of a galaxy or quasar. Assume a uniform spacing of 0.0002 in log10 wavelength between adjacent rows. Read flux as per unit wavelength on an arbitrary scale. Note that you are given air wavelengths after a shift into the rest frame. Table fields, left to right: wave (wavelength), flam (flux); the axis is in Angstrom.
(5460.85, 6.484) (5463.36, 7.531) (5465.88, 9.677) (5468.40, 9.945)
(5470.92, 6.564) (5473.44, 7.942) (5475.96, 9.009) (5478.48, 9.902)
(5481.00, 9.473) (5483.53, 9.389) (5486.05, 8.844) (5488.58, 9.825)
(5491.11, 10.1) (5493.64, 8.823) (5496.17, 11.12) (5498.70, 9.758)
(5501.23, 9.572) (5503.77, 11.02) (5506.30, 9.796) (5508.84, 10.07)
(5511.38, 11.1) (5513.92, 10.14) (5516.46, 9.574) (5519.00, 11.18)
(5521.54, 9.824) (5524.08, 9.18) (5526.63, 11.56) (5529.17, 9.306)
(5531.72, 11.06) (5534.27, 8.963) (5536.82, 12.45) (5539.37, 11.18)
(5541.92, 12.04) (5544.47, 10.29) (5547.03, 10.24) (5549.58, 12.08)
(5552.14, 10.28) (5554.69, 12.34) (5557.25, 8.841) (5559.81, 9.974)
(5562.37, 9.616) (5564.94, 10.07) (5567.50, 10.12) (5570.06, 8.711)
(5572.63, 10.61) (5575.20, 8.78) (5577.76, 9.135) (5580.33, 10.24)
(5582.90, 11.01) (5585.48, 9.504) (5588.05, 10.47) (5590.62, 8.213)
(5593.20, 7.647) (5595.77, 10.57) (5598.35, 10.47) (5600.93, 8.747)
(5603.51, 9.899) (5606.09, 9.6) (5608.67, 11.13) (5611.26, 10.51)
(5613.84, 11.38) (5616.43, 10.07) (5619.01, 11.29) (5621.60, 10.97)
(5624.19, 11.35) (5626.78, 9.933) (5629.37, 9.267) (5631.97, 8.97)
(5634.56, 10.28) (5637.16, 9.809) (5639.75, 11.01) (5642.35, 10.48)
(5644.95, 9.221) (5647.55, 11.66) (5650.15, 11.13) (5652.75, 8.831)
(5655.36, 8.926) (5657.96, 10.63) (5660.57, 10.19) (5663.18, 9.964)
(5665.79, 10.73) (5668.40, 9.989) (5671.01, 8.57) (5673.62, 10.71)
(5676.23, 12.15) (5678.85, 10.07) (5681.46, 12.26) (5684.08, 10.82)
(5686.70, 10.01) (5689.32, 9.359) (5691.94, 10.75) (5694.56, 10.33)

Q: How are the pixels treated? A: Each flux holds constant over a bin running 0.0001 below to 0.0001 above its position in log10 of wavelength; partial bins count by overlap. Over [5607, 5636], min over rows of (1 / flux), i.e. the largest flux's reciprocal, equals 0.0879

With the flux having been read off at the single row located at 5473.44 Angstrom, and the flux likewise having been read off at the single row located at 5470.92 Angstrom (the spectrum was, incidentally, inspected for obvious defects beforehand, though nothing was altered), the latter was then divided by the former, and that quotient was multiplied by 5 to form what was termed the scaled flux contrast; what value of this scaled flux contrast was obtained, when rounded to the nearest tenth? 4.1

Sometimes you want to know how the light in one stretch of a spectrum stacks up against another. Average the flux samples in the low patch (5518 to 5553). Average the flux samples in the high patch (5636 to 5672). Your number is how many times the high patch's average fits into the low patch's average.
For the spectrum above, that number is 1.06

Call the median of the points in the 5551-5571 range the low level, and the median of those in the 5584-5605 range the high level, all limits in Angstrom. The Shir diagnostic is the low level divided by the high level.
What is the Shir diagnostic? 1.03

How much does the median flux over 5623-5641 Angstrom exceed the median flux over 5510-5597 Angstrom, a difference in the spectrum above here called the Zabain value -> -0.26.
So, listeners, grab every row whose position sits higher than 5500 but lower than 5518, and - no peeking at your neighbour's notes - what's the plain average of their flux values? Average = 10.2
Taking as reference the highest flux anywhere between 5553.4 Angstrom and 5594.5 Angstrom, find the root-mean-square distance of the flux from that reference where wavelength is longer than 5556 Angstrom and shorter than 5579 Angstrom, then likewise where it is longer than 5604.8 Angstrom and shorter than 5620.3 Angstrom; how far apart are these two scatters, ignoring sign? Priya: 1.1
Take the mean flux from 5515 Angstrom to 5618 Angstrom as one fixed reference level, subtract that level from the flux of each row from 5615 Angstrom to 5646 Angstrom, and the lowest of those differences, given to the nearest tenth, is -1.2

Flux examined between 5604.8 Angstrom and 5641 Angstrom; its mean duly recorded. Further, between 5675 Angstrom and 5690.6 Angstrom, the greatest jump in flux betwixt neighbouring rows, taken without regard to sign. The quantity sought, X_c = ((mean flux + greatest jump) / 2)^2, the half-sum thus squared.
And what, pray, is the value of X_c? 40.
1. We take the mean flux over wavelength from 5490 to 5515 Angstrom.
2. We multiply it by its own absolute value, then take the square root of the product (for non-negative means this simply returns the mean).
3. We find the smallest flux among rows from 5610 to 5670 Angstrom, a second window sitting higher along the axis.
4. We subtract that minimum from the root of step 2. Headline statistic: 1.3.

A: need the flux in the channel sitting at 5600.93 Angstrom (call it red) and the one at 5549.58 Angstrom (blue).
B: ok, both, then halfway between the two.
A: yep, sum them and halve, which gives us 10.4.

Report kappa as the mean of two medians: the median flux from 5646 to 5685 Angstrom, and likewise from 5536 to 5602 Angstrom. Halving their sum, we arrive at 10.4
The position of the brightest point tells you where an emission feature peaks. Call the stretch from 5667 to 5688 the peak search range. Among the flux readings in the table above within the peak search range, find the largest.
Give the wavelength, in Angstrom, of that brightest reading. 5681.46 Angstrom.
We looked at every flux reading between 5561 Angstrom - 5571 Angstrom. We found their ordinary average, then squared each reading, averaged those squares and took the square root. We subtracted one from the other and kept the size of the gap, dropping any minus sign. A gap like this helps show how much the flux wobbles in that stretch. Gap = 0.02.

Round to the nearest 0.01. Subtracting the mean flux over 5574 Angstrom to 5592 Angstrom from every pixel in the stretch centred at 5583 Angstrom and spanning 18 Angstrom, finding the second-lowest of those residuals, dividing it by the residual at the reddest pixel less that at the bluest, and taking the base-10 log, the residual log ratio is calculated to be 0.17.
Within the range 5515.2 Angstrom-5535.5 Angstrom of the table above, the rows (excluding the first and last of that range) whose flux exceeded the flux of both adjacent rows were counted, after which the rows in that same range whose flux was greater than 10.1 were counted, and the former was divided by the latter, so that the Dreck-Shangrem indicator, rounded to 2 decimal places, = 1.00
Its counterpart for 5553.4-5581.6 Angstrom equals 0.75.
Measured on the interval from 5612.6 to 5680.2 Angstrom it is 0.57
